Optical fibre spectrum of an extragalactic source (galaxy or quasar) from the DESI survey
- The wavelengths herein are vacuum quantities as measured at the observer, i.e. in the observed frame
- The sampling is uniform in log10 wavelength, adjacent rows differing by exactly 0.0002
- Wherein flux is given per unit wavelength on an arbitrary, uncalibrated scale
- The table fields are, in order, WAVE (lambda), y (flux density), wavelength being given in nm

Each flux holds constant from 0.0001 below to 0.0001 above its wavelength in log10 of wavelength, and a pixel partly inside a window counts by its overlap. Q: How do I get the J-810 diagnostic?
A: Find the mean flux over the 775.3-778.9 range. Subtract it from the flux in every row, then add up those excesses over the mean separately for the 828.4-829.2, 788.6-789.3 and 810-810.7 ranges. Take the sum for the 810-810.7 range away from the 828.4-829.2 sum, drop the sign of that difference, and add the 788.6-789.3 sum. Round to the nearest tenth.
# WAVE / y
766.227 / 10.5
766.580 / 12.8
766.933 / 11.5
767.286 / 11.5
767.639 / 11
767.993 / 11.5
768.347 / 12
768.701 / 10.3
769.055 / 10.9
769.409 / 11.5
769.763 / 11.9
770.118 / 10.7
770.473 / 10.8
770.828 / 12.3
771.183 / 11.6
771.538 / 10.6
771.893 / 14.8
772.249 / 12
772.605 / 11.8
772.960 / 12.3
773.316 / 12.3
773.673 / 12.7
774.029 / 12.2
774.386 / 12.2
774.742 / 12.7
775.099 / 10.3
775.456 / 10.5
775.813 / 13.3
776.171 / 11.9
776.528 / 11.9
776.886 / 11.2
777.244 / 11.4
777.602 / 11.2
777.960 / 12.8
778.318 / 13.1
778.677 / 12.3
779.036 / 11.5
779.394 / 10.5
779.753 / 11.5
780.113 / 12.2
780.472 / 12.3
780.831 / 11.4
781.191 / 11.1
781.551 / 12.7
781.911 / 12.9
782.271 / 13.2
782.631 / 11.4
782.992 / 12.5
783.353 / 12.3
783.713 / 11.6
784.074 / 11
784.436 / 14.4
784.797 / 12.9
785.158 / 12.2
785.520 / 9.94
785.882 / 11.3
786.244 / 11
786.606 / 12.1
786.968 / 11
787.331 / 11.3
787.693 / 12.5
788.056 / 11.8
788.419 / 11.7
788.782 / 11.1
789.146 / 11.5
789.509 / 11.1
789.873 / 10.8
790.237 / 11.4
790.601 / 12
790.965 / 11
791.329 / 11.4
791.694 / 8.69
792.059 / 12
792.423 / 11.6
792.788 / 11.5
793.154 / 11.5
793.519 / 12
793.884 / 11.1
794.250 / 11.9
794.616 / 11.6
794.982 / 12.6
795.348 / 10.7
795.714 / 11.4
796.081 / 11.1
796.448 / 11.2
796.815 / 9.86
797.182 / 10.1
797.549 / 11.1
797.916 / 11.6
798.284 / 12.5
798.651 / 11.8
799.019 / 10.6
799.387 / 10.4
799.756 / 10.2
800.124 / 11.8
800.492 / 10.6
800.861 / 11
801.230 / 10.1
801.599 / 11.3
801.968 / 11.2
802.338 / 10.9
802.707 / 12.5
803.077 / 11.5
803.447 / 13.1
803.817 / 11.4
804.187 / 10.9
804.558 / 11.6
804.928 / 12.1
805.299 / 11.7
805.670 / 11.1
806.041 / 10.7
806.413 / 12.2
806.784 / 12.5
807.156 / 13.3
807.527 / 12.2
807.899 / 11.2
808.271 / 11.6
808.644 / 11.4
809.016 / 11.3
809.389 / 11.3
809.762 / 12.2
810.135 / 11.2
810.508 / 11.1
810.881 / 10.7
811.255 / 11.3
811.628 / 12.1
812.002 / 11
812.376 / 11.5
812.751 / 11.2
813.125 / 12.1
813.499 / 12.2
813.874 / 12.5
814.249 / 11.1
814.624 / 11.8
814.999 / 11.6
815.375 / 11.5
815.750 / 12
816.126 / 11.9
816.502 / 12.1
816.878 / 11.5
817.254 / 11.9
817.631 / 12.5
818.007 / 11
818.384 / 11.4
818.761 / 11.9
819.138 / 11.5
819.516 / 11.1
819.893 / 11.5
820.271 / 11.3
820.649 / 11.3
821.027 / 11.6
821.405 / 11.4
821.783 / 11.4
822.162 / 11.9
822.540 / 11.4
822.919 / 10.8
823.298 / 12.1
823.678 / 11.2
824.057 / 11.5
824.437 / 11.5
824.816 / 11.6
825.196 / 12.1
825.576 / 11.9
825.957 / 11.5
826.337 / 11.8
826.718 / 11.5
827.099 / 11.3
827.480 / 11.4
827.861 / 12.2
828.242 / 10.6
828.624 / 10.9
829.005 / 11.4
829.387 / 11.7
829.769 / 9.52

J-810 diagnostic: -1.3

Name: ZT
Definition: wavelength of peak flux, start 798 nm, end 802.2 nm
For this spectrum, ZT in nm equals 798.284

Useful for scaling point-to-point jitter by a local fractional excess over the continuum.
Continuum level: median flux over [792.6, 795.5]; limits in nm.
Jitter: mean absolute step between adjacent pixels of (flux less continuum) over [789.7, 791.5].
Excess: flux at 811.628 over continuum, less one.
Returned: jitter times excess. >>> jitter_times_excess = 0.031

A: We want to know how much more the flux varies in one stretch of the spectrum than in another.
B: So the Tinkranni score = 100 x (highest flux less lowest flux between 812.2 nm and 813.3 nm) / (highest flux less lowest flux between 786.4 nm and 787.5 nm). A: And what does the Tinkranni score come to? 82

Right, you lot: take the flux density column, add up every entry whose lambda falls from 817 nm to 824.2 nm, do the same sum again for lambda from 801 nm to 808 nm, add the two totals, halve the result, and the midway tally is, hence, 220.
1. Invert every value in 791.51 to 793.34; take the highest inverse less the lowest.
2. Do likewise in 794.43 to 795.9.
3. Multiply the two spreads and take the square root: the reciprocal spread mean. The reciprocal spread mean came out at 0.0212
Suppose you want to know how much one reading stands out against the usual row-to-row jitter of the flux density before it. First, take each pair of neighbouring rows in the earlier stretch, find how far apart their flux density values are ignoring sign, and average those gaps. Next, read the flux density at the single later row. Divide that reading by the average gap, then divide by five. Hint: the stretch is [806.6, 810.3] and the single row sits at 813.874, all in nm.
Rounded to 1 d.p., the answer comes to 4.1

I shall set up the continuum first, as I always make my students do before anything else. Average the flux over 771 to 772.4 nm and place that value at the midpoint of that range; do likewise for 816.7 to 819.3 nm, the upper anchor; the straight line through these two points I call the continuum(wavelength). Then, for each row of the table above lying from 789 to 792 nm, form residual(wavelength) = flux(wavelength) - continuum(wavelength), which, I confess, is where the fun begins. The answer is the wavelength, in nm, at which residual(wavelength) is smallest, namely 791.694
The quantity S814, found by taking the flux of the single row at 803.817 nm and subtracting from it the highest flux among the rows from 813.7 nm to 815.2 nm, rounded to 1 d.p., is -1.1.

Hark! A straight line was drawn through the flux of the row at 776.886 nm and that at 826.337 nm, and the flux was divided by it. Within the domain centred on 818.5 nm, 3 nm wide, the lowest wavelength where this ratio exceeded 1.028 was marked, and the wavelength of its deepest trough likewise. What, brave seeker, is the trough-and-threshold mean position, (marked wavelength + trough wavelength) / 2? 817.82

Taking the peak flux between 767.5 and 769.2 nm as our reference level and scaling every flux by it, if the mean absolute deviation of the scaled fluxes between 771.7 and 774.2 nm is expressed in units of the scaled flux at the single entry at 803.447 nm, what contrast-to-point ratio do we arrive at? 0.051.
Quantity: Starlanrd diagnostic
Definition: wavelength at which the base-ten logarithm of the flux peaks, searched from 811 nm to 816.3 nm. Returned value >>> 813.874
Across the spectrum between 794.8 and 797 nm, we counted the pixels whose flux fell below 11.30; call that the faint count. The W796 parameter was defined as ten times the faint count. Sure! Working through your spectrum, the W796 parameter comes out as 40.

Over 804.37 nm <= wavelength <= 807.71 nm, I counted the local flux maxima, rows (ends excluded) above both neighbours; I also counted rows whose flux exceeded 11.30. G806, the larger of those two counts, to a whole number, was 7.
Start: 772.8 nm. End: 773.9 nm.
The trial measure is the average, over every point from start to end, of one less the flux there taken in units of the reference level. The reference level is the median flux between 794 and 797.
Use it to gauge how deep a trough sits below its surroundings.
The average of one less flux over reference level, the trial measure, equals -0.10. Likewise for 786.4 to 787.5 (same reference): -0.01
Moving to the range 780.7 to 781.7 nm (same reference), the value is -0.04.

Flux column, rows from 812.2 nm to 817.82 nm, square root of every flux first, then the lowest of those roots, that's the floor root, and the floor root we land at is 3.33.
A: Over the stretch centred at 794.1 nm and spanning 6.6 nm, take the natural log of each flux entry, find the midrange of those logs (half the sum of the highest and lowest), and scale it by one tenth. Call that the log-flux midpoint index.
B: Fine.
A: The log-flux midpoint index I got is 0.235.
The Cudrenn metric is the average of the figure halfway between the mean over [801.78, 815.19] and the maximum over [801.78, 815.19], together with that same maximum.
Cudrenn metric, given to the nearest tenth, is 12.9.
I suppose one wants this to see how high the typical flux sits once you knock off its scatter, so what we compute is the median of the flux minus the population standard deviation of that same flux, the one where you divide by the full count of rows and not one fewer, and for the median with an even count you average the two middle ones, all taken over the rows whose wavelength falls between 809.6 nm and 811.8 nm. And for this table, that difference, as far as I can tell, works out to 10.7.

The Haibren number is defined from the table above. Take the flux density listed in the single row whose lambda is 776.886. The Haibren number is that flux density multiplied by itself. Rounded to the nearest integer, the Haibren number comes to 125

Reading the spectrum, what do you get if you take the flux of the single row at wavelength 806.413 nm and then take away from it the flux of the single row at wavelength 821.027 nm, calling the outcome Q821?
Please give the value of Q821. 0.60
